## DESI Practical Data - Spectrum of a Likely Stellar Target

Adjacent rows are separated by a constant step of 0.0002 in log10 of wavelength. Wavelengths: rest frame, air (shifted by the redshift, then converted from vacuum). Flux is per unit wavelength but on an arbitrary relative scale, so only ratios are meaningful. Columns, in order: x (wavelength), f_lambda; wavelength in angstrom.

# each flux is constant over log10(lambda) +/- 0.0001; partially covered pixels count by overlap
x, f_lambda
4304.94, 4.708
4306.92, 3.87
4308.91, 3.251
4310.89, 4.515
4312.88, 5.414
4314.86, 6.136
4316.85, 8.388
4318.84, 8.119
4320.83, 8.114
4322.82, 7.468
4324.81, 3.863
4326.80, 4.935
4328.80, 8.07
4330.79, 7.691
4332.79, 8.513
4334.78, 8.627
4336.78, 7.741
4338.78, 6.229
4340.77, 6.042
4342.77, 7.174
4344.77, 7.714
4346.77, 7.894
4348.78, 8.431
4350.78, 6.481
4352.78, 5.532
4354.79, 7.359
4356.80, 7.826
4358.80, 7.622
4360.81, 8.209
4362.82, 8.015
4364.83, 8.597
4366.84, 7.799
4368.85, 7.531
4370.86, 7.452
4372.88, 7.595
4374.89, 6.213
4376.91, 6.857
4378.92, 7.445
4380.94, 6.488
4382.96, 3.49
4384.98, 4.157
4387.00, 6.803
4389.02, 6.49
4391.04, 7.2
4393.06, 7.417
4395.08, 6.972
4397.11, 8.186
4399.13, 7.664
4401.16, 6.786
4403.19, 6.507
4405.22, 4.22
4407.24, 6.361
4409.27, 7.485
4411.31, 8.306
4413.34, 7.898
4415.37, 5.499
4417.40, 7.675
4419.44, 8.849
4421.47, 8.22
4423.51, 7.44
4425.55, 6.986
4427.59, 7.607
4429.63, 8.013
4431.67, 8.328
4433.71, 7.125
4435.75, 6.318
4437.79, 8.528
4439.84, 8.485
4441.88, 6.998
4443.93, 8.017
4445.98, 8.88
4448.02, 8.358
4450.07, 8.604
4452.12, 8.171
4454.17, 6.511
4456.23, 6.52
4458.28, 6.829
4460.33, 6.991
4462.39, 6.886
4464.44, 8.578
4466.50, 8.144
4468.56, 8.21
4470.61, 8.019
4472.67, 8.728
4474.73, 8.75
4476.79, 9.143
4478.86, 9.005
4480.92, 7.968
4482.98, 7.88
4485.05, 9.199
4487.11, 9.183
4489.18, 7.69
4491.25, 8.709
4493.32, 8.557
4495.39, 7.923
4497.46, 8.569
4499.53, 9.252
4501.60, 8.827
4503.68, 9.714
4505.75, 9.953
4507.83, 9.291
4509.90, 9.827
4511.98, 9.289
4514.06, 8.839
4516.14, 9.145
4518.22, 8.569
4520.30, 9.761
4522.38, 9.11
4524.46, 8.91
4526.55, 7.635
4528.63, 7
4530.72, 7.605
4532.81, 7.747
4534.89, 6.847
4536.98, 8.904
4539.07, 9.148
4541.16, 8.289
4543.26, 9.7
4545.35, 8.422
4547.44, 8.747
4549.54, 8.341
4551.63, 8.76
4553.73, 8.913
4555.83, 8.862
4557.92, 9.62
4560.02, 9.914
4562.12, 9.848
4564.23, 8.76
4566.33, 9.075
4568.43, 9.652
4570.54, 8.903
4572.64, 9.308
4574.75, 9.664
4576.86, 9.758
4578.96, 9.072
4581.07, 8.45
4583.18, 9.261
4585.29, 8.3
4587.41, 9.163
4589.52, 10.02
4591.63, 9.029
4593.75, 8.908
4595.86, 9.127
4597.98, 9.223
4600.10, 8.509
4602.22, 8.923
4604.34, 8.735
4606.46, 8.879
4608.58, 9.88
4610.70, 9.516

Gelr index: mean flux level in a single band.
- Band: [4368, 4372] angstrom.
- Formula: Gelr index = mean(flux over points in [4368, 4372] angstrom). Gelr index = 7.5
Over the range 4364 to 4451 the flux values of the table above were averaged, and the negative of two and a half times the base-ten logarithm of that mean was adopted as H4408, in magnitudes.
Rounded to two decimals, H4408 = -2.15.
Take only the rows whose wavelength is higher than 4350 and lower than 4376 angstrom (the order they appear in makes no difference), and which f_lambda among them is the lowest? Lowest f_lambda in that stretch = 5.532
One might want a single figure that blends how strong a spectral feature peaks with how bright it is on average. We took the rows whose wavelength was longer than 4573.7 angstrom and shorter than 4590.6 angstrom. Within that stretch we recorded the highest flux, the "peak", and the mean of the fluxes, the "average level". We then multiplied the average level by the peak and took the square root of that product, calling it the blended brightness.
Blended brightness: 9.61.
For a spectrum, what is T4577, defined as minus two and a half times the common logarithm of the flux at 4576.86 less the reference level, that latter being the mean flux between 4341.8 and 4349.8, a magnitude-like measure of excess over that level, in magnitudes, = -0.7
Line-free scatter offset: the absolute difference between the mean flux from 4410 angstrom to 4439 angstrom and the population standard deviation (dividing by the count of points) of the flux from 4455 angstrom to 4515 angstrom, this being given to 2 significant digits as 6.7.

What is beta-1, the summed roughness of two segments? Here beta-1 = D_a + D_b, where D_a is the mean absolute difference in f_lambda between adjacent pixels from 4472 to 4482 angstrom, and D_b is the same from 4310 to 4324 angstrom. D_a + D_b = 1.2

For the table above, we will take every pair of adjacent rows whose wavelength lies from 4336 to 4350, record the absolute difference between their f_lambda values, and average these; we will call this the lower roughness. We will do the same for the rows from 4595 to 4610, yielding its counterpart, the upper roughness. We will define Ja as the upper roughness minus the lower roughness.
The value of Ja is -0.26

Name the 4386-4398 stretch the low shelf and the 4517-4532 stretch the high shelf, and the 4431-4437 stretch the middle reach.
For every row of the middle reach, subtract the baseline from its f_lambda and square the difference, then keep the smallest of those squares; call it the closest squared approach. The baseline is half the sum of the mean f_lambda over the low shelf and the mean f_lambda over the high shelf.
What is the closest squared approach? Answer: 0.3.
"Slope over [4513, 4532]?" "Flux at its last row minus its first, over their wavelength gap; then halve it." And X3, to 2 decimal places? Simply -0.04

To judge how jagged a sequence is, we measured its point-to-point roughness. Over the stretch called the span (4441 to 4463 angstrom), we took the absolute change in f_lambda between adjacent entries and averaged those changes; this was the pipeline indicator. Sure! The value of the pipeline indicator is 0.53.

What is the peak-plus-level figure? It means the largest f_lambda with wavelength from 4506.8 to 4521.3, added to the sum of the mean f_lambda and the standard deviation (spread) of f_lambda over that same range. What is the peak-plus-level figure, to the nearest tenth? 19.5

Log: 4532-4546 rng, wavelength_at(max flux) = 4543.26 angstrom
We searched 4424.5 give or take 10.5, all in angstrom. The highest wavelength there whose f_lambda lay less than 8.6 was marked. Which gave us 4433.71 angstrom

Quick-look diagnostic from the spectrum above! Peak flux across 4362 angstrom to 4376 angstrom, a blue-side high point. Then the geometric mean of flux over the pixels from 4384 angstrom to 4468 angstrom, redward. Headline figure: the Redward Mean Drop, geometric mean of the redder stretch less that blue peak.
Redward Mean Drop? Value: -1.3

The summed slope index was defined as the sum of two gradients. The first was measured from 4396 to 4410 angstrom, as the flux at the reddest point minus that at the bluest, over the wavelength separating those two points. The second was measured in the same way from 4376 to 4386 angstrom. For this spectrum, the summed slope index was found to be -0.39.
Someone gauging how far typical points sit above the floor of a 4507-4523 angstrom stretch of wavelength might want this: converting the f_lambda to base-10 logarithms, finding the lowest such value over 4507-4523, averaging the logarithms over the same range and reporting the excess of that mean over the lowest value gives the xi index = 0.032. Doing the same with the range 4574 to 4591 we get 0.044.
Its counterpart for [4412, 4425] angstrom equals 0.136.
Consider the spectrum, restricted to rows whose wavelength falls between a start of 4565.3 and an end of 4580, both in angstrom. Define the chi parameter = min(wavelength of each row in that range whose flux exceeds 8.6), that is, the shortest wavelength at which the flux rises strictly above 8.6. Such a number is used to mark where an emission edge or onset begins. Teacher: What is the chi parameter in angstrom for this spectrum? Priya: 4566.33 angstrom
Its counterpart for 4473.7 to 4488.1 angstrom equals 4474.73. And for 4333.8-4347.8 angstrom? 4334.78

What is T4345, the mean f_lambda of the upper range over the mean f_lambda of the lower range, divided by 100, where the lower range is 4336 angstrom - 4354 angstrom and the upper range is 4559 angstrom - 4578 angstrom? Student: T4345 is 0.0134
